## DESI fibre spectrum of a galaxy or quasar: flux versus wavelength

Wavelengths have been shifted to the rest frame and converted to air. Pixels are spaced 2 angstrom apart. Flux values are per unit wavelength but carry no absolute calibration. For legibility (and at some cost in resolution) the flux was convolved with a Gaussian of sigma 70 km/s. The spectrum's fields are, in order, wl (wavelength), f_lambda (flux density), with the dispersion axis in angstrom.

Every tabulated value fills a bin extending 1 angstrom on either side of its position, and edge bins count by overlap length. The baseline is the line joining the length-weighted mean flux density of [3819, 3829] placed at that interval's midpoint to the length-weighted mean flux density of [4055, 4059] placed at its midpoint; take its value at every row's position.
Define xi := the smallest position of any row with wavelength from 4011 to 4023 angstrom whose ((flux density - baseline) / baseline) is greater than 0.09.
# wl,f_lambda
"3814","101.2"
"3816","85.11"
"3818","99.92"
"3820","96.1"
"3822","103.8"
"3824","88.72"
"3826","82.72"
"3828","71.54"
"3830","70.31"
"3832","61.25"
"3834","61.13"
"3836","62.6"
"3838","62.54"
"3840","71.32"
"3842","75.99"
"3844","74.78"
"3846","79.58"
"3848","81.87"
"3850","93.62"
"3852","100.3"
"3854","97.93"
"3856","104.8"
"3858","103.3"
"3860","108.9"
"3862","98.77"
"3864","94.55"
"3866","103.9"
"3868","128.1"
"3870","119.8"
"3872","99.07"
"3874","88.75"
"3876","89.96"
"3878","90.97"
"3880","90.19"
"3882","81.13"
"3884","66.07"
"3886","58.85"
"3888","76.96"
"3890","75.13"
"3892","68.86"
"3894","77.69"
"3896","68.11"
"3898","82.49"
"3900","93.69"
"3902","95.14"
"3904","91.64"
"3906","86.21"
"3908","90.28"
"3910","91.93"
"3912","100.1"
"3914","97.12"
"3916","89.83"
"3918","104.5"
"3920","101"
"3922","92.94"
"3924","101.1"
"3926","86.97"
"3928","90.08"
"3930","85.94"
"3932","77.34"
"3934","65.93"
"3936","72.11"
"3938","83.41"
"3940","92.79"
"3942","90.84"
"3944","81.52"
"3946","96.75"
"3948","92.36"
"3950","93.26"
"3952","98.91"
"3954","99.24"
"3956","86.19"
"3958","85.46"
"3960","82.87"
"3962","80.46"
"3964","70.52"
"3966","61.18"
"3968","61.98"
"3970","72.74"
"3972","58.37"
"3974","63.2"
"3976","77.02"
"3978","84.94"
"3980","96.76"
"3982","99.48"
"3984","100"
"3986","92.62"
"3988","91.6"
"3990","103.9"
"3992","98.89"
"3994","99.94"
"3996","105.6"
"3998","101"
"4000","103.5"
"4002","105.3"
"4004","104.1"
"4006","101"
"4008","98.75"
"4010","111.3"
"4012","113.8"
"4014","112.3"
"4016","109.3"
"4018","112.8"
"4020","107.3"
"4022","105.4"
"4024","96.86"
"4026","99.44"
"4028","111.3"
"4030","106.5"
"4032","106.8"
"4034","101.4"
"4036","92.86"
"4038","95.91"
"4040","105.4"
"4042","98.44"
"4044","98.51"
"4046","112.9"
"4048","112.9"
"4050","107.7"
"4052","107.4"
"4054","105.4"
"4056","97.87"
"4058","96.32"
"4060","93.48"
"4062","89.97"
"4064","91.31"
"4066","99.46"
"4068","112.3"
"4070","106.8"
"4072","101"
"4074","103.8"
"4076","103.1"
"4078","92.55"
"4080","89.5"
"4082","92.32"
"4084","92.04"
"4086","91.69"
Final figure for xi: 4012 angstrom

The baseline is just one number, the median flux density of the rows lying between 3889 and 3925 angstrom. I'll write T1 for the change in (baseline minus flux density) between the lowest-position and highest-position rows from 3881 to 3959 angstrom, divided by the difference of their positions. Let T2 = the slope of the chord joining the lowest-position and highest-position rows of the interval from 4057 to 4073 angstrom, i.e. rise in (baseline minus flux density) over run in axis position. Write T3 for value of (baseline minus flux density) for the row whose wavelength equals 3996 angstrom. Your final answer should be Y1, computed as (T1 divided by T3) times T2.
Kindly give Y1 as -0.001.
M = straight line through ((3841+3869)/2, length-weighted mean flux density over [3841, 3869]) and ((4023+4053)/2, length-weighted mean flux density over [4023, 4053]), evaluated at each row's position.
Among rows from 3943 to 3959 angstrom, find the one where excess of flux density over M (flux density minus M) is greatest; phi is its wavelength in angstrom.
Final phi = 3954 angstrom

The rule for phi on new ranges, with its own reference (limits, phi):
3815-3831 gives 3822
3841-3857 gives 3856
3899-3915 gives 3912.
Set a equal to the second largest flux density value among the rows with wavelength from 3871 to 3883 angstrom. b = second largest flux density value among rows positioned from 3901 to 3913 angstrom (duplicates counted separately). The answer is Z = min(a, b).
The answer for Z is 91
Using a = 90.97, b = 95.14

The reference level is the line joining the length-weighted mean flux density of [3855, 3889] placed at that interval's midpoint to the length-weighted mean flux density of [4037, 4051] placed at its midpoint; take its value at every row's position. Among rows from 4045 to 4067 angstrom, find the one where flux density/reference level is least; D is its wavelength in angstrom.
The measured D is 4062 angstrom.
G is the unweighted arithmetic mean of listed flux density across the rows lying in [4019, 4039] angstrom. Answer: 102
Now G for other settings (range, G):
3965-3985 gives 78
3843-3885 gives 95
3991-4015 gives 105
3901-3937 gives 90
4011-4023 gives 110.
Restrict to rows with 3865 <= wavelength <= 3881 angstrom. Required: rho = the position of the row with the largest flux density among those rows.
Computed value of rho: 3868 angstrom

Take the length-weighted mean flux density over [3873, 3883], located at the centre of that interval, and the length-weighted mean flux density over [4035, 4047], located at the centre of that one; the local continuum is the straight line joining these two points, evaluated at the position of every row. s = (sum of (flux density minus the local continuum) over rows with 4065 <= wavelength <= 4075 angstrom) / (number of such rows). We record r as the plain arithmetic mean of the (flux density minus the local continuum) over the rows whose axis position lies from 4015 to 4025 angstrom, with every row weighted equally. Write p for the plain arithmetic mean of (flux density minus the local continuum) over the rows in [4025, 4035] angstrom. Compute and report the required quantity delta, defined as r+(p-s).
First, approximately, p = 5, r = 7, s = 2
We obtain 10.7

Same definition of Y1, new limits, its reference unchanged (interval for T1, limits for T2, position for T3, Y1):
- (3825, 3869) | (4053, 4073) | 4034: 0.027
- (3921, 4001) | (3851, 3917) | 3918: 0.002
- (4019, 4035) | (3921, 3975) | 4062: 0.133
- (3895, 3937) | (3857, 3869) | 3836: 0.008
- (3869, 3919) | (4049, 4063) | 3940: -0.469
